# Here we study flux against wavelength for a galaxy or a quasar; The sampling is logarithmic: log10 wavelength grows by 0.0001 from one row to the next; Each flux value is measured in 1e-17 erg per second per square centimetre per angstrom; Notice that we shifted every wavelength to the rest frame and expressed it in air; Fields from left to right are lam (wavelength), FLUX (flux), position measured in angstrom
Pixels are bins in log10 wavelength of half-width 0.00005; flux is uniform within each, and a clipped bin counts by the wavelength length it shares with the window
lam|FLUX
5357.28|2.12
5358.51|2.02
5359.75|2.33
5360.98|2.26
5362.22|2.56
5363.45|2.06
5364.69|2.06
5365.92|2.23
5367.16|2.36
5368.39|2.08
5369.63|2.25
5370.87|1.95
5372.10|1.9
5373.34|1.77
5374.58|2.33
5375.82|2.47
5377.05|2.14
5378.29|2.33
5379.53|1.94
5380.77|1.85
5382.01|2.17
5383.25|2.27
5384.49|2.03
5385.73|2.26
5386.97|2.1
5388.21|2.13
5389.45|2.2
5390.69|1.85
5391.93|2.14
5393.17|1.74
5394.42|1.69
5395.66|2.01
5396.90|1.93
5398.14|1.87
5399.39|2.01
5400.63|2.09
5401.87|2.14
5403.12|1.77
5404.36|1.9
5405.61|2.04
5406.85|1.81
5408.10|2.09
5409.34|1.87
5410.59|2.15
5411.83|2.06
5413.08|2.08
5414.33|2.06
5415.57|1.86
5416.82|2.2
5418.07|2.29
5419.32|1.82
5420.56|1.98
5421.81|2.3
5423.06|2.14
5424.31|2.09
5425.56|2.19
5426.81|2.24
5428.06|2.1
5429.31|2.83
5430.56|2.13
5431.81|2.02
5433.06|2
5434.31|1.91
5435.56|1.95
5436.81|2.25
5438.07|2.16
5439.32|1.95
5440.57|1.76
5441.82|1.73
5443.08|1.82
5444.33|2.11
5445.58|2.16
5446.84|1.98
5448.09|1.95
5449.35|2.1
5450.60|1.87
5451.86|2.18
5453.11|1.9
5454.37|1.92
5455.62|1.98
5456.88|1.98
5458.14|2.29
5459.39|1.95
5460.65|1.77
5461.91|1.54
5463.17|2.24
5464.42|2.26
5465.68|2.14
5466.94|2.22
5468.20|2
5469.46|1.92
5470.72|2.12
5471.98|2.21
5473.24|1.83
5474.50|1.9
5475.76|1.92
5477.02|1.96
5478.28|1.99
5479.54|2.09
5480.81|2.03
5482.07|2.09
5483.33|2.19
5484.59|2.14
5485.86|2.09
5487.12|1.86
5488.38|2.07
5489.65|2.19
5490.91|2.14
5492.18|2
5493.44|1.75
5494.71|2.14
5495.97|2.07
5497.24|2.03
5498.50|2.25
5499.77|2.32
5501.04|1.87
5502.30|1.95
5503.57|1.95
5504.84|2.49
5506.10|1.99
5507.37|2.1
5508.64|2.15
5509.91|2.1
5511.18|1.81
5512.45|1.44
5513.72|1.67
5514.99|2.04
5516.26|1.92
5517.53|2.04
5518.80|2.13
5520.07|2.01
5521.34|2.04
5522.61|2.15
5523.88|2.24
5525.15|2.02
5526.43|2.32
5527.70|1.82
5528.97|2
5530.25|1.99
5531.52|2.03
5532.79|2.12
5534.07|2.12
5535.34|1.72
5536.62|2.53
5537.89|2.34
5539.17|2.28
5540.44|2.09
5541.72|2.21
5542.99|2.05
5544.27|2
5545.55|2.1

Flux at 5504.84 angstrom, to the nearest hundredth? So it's 2.49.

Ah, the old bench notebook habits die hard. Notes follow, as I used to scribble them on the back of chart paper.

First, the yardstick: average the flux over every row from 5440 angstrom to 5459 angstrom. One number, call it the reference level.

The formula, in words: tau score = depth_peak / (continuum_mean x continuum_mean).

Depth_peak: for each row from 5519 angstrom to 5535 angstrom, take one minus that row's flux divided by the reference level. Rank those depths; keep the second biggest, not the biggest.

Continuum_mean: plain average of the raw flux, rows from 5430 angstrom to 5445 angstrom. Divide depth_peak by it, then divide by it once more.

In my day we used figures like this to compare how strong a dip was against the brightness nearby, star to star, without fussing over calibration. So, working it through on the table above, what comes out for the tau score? -0.001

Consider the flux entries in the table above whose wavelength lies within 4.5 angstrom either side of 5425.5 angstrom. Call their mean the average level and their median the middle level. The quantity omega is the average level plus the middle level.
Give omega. 4.5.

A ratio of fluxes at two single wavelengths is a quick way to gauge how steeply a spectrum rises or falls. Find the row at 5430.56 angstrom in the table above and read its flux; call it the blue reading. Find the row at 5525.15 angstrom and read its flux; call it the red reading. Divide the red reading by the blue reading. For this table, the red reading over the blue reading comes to 0.95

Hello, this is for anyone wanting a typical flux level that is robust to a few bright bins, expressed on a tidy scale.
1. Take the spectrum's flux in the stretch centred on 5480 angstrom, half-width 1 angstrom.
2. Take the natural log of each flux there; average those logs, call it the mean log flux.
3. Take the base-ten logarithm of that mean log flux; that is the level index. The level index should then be -0.141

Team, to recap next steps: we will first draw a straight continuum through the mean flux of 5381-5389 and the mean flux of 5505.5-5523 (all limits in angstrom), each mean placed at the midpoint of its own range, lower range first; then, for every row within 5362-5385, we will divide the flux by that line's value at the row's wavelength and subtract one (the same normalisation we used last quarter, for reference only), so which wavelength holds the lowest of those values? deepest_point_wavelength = 5373.34 angstrom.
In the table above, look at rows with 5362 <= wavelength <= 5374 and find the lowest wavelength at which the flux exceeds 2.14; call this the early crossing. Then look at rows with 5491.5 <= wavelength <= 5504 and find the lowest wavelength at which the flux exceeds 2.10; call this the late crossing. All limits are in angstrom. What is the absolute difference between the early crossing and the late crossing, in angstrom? 132.5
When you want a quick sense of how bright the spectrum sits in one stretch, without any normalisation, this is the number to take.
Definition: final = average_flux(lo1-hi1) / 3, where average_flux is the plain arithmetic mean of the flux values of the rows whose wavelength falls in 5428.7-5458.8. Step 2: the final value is 0.680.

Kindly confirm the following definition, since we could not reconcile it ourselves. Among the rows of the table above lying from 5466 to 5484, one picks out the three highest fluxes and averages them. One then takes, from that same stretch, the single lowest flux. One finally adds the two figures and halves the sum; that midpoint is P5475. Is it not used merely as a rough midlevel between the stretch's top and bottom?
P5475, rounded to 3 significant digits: 2.02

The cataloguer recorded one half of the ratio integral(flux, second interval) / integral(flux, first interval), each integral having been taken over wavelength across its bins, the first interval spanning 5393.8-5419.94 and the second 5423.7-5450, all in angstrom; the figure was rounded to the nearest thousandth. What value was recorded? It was 0.523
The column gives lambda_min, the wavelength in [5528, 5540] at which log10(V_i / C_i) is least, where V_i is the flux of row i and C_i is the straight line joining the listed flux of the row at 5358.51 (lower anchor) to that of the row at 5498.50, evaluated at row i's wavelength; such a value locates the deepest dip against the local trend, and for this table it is 5535.34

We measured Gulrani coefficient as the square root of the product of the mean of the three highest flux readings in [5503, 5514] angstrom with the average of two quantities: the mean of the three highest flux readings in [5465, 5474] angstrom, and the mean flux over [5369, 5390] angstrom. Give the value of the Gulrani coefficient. 2.20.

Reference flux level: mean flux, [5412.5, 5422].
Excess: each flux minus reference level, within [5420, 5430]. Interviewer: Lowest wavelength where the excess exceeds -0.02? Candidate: 5421.81 angstrom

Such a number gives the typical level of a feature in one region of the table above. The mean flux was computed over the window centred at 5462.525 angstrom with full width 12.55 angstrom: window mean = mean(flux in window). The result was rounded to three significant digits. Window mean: 2.04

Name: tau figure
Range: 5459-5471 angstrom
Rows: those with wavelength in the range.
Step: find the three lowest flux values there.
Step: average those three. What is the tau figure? 1.74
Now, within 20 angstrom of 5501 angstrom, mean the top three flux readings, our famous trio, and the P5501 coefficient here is 2.35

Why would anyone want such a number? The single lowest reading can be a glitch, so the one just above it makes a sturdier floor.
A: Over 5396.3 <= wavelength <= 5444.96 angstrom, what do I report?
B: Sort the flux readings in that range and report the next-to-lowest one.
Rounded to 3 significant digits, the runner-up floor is 1.76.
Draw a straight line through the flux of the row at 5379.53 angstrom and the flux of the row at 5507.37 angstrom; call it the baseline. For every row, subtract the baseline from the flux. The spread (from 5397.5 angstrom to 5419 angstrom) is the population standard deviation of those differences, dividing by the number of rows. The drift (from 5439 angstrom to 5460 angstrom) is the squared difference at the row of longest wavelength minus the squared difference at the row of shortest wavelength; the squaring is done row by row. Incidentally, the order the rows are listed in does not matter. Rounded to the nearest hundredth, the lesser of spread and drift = 0.00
